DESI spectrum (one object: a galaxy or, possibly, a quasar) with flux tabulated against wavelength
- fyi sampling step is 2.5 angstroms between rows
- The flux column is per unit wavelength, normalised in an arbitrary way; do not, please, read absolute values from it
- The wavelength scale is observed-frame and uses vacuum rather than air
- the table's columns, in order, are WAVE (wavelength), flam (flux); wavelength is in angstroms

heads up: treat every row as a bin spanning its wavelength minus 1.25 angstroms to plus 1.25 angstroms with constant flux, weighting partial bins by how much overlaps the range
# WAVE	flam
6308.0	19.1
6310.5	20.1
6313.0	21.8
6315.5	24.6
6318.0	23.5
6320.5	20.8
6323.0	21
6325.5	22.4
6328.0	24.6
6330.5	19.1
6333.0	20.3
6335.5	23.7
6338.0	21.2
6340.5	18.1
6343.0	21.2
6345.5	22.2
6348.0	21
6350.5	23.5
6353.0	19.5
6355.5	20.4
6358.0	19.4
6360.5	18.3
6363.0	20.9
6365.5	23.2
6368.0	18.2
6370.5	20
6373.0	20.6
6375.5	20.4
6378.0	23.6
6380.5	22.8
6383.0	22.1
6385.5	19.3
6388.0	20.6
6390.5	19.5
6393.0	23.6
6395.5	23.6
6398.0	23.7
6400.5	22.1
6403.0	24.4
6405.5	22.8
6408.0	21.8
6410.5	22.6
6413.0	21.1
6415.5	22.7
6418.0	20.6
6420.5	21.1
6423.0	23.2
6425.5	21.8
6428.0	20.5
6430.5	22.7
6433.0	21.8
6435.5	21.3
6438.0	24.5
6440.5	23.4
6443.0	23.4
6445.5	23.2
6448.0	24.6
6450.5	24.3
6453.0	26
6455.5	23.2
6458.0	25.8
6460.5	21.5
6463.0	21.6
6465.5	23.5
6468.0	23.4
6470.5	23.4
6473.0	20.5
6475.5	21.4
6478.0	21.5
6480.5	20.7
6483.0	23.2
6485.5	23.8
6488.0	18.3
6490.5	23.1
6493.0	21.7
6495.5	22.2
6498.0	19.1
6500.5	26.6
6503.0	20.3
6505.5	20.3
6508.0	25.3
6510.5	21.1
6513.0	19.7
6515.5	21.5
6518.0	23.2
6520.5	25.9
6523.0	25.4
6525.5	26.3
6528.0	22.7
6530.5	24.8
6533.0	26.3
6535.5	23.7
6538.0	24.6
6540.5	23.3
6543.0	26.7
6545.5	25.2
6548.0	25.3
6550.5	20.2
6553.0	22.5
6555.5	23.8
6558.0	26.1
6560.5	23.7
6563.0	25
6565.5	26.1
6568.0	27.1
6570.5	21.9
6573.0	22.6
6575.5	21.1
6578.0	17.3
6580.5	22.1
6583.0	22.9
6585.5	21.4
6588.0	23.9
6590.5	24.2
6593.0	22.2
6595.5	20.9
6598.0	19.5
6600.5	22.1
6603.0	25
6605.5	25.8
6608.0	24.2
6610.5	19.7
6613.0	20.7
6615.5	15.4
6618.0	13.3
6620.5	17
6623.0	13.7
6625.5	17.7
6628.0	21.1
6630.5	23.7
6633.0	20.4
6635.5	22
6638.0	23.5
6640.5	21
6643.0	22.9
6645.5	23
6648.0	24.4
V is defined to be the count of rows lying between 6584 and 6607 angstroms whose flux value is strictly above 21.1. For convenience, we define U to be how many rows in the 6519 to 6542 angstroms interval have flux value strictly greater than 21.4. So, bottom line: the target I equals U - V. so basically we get 2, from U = 9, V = 7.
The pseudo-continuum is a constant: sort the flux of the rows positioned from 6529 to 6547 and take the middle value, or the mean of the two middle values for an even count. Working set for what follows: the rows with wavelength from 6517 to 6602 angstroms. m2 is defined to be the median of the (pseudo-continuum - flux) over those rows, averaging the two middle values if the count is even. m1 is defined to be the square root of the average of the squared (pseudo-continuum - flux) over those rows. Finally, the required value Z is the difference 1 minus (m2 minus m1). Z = 2.5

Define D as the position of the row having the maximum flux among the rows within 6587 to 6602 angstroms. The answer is 6590.5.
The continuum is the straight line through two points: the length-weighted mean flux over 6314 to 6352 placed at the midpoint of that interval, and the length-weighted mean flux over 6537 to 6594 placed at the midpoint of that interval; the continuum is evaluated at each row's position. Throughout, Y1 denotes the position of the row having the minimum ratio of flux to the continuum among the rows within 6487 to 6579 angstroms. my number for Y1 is 6578.0 angstroms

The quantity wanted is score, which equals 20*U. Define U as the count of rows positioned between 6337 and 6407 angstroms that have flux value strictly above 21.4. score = 240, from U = 12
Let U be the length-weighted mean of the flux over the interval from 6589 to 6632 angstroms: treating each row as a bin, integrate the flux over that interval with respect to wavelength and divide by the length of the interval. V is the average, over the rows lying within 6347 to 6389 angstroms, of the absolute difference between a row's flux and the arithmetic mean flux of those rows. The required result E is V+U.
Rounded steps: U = 20.4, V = 1.34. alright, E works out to 21.7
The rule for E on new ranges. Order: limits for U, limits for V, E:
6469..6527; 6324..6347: 24.0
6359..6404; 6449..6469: 22.7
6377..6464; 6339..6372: 24.0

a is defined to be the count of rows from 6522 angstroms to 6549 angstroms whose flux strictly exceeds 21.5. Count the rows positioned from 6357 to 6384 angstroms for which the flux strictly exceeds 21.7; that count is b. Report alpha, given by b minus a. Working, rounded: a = 11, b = 4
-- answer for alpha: -7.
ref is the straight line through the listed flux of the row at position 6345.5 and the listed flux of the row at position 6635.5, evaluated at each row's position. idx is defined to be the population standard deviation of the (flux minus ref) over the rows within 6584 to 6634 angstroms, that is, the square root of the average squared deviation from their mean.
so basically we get 3.53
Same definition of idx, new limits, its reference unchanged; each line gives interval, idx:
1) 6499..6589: 2.34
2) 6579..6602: 1.37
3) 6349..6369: 1.89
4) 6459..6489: 1.56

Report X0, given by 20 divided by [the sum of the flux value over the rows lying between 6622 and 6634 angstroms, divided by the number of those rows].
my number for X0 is 1.04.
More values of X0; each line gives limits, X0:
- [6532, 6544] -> 0.80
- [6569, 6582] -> 0.95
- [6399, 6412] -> 0.88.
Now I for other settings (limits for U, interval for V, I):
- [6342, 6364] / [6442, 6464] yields -7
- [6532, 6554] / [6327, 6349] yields 3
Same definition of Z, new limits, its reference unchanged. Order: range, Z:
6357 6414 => 1.8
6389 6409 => 2.0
